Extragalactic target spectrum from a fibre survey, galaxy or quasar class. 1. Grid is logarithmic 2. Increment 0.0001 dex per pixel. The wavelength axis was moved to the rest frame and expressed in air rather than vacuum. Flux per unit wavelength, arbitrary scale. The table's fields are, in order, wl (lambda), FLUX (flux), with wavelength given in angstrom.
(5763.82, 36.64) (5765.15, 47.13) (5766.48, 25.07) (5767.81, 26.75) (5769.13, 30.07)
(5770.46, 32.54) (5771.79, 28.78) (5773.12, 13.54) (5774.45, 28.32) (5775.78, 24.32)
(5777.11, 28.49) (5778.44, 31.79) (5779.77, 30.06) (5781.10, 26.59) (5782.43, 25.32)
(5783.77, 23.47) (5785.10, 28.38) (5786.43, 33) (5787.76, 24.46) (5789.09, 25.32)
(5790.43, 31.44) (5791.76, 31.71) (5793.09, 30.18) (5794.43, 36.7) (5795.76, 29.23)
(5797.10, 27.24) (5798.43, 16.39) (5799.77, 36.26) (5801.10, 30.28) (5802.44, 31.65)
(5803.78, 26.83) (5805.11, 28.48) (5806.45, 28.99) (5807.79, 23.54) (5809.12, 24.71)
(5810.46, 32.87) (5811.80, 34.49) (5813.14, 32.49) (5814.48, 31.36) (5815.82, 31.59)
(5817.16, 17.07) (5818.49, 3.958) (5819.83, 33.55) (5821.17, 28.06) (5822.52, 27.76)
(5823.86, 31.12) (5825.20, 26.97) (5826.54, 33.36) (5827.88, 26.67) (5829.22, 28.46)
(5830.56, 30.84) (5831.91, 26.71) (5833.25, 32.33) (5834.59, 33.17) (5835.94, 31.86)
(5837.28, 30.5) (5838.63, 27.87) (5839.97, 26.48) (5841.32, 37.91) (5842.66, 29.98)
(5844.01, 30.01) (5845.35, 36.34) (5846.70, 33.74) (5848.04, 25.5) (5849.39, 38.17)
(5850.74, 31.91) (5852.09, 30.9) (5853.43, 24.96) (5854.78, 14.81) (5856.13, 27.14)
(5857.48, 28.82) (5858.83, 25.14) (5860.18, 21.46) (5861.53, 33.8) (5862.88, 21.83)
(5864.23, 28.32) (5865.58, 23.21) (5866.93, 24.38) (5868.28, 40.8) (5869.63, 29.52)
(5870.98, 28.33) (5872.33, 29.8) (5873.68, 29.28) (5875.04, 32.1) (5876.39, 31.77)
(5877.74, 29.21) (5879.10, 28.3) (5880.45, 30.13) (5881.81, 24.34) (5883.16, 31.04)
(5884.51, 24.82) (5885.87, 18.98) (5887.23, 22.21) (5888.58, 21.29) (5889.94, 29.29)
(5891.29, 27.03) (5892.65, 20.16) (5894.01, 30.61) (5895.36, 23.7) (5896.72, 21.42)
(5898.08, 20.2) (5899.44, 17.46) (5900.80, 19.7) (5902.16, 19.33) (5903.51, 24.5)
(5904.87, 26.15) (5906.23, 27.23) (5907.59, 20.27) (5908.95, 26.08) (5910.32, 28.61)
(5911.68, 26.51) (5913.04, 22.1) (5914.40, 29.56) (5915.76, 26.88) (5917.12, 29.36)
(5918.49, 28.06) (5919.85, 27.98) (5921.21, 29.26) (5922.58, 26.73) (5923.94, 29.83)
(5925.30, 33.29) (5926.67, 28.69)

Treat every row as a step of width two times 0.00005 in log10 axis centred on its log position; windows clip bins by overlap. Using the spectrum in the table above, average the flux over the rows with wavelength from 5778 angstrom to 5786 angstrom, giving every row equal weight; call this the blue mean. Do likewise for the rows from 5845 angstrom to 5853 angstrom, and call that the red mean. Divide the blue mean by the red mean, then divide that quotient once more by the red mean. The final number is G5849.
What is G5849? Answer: 0.026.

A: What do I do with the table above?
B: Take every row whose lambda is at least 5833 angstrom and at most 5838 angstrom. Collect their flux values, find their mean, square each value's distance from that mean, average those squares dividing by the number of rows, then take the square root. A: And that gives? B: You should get 1.0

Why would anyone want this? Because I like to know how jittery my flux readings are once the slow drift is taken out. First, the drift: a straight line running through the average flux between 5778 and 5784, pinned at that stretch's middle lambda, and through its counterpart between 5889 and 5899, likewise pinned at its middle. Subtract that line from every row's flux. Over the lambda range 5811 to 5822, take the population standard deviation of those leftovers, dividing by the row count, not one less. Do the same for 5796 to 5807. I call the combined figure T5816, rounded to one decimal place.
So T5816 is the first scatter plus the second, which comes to 15.3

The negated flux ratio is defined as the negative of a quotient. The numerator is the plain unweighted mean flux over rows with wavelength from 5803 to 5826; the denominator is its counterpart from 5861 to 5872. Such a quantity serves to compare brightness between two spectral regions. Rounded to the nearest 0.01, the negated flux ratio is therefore -0.95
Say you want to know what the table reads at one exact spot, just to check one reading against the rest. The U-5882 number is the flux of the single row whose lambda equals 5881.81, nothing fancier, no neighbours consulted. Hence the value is 24.34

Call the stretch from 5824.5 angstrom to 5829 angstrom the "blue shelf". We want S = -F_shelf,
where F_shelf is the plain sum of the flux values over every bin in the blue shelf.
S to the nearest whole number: -87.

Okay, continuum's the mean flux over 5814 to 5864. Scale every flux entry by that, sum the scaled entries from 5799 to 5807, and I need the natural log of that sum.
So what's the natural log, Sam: 1.86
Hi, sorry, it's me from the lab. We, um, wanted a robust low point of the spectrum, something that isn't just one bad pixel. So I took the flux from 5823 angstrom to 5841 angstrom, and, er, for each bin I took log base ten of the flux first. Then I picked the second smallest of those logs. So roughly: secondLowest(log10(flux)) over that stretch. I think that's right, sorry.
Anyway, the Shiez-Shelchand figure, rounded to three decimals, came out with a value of 1.426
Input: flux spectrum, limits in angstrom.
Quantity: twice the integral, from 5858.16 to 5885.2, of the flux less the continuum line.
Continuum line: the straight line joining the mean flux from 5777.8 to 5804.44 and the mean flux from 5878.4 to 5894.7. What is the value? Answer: 119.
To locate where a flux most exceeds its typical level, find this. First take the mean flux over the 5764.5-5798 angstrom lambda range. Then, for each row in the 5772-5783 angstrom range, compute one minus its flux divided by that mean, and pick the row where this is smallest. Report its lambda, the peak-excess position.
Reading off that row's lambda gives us 5778.44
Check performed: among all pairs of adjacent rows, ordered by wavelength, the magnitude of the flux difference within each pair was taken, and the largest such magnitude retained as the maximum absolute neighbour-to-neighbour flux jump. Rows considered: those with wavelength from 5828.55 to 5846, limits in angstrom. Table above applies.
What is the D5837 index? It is 11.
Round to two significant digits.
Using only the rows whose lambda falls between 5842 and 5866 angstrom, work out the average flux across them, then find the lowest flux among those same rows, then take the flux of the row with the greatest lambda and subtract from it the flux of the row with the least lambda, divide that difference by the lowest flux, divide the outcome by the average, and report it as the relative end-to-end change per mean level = -0.016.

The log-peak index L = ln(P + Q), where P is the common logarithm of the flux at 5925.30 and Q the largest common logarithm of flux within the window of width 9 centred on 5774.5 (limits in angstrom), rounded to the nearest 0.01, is 1.11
